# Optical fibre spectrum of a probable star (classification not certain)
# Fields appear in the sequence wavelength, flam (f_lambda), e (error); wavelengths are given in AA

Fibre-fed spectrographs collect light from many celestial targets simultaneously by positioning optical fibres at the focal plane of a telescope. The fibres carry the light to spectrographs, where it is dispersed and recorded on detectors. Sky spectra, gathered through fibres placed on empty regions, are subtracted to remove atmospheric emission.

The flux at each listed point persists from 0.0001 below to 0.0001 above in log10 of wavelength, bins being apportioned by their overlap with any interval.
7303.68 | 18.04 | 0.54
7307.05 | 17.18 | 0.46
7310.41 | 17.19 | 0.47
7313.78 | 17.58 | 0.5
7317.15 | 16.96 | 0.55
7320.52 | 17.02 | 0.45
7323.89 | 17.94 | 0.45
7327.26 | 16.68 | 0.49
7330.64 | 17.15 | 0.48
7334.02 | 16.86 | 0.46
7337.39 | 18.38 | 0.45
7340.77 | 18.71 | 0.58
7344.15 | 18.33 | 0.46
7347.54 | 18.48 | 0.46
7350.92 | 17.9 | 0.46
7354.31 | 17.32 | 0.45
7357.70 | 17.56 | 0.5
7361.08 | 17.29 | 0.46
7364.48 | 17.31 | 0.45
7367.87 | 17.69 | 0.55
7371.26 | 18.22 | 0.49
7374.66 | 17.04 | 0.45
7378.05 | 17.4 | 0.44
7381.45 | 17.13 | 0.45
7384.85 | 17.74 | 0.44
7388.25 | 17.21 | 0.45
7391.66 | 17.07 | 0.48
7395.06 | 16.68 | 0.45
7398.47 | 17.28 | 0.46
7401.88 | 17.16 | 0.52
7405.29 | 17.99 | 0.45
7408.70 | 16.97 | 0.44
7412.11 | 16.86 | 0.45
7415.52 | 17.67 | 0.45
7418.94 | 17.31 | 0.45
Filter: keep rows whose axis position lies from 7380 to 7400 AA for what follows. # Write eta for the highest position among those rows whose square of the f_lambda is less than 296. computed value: 7395.06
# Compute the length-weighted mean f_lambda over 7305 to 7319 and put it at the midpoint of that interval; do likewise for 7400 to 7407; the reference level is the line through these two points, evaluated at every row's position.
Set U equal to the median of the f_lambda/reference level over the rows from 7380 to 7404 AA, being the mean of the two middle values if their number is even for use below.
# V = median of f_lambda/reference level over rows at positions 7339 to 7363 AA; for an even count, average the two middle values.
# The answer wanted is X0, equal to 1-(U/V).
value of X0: 0.05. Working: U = 0.980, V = 1.03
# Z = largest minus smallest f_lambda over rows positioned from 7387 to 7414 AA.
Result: 1.31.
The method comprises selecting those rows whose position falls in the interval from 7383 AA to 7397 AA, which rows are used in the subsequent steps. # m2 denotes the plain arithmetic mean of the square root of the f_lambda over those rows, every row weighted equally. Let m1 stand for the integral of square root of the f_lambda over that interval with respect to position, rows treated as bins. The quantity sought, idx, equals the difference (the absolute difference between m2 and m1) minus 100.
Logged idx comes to -46.1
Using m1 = 58.0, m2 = 4.14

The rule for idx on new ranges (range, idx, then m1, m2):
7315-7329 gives -46.1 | 58.0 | 4.14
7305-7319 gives -46.0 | 58.1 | 4.15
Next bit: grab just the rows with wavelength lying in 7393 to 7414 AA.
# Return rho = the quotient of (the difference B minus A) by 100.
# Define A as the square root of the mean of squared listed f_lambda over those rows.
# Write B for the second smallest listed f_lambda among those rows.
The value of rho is -0.0030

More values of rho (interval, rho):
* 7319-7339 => -0.0049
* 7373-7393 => -0.0020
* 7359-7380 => -0.0021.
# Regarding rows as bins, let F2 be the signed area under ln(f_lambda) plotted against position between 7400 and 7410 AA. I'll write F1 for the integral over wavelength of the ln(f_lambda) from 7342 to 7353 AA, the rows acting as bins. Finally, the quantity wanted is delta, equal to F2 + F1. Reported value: 60.5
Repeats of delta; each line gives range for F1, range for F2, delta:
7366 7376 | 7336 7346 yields 57.9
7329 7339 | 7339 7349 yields 57.8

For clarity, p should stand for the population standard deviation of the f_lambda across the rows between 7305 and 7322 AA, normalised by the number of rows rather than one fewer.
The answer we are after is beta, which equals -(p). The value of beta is -0.22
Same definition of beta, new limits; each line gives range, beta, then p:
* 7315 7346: -0.73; 0.73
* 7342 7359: -0.44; 0.44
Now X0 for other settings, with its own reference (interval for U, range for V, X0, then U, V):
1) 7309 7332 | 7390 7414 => -0.02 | 0.991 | 0.97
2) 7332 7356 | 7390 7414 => -0.08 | 1.056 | 0.97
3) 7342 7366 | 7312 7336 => -0.02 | 1.009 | 0.99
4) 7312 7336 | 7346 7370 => 0.02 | 0.985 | 1.01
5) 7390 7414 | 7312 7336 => 0.01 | 0.974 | 0.99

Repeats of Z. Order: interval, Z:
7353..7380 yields 1.18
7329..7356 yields 1.85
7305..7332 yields 1.26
